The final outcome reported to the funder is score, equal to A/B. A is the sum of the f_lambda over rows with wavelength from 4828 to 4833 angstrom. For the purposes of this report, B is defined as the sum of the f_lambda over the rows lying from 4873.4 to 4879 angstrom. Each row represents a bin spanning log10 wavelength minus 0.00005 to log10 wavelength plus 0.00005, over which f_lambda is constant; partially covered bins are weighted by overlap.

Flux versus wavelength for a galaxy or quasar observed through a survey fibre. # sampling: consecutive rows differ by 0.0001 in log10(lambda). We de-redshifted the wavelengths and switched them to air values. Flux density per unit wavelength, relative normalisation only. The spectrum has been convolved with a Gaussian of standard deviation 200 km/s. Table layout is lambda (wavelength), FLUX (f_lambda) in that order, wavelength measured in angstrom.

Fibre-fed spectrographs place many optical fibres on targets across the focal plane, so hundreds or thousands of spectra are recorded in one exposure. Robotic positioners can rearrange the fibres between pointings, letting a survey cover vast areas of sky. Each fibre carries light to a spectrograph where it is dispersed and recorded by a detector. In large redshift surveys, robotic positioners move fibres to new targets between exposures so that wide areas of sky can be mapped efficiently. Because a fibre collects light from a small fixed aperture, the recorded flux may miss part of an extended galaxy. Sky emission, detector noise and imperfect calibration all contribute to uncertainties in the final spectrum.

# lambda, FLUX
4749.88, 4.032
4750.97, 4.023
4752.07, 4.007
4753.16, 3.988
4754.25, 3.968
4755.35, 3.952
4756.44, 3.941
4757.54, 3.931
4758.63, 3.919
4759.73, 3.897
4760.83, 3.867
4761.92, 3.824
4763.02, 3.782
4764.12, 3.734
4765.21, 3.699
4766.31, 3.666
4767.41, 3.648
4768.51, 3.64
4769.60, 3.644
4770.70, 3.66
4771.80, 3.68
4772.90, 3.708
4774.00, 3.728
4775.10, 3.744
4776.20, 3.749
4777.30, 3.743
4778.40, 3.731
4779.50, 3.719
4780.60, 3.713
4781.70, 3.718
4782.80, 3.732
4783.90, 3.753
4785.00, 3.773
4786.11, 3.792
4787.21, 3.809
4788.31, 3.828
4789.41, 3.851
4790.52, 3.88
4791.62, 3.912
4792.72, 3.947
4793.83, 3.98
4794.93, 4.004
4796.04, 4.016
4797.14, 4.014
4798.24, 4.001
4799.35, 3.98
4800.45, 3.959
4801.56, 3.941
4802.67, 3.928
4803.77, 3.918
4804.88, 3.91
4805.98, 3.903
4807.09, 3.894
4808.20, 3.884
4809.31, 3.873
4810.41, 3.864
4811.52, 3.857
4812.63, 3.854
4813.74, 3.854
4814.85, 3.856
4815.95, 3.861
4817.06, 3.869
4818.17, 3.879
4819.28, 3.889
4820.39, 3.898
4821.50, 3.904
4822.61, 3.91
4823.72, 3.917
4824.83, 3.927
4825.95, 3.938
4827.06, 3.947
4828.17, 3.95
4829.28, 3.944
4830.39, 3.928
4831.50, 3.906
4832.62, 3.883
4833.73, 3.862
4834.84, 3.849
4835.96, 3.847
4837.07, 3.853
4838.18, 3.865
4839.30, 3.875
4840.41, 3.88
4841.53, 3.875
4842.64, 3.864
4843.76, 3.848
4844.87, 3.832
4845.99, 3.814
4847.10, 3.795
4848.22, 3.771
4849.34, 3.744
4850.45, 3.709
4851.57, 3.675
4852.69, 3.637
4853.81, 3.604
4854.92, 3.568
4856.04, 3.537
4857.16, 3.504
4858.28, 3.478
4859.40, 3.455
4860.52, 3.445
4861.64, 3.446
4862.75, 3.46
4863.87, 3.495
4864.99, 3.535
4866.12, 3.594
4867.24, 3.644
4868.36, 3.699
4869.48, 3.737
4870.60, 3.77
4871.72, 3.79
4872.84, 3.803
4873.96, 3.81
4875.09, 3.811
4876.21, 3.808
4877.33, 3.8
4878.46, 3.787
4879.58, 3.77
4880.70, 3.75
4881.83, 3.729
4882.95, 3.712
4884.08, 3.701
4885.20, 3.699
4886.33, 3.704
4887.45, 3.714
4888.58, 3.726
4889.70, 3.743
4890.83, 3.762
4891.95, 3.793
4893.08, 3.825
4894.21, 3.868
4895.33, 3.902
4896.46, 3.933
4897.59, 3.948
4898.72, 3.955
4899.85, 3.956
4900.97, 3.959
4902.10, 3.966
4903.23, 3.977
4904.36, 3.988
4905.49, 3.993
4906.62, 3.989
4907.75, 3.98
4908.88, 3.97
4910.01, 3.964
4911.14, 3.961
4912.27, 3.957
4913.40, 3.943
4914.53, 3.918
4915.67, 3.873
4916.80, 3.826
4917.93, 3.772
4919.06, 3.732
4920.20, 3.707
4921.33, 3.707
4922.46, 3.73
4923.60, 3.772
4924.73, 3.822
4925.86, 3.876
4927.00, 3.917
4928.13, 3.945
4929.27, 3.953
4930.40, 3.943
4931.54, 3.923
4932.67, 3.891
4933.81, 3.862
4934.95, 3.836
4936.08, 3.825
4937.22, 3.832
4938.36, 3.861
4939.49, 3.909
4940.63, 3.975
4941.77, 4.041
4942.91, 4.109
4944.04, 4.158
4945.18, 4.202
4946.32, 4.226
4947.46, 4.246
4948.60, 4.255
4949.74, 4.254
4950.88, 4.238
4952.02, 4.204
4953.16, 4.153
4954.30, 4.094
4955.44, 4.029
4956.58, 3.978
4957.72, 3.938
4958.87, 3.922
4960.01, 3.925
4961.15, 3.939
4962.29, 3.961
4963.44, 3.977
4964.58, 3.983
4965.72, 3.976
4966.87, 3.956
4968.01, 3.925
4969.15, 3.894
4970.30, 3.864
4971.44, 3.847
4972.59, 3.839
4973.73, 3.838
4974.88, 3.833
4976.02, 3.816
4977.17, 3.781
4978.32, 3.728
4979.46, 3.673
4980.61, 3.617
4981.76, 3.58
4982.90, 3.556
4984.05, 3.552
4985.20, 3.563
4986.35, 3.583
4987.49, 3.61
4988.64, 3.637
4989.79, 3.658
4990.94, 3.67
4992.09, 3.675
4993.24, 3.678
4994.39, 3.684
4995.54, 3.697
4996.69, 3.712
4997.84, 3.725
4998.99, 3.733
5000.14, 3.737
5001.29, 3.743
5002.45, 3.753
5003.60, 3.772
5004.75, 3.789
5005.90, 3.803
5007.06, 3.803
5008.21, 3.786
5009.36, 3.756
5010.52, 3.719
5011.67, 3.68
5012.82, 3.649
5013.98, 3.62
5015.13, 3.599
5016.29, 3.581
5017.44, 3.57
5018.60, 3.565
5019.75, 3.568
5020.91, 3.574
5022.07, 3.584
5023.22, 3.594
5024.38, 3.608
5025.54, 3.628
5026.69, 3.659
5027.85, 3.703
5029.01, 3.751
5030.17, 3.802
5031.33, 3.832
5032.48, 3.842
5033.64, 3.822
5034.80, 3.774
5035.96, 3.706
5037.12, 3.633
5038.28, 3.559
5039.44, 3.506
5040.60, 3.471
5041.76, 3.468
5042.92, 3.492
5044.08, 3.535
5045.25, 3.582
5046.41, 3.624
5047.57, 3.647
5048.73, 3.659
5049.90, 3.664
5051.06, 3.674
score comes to 1.031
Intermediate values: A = 19.6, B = 19.0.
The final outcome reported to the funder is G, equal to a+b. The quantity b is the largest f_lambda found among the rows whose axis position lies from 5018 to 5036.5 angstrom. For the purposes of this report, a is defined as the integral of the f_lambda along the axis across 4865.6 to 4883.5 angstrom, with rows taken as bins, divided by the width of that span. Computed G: 7.59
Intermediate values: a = 3.75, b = 3.842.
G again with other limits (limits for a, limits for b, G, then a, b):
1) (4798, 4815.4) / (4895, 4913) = 7.89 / 3.90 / 3.993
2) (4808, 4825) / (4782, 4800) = 7.90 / 3.88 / 4.016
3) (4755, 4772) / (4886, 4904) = 7.76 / 3.78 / 3.977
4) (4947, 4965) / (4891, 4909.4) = 8.06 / 4.07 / 3.993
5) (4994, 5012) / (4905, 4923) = 7.74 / 3.74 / 3.993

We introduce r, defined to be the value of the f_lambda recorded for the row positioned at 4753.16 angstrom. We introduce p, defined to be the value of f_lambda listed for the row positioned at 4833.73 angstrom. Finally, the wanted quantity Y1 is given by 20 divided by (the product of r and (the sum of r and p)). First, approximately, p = 3.862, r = 3.988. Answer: 0.64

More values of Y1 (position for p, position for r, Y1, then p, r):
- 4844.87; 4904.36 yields 0.64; 3.832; 3.988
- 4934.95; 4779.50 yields 0.71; 3.836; 3.719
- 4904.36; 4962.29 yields 0.64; 3.988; 3.961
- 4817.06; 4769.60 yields 0.73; 3.869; 3.644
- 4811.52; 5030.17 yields 0.69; 3.857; 3.802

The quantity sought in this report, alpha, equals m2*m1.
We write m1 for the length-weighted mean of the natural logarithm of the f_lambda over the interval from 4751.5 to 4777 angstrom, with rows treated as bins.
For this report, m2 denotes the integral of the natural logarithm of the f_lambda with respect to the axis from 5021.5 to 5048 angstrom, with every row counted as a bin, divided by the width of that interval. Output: 1.72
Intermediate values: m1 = 1.33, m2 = 1.29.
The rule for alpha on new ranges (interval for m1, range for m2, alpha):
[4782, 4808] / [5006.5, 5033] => 1.77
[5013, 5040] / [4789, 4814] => 1.77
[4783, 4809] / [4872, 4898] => 1.81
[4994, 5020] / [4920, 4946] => 1.78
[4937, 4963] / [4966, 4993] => 1.84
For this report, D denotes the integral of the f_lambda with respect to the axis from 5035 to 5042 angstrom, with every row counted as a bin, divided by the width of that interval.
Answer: 3.6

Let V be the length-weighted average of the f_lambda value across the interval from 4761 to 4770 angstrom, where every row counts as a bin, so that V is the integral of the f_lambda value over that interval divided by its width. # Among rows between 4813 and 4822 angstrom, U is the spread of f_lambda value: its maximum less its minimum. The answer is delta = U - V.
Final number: -3.67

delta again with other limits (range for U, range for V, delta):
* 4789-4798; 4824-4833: -3.76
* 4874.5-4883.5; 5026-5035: -3.67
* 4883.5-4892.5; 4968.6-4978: -3.74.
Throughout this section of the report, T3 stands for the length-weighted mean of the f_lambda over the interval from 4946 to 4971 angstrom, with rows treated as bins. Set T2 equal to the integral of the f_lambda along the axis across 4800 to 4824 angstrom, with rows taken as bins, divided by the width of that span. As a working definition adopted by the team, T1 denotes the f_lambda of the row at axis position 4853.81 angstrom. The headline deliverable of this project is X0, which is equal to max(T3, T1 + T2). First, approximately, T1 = 3.604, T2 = 3.89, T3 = 4.04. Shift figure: 7.50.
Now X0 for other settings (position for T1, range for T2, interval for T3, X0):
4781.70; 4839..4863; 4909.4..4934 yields 7.39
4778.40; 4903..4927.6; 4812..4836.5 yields 7.61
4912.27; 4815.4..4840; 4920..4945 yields 7.85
